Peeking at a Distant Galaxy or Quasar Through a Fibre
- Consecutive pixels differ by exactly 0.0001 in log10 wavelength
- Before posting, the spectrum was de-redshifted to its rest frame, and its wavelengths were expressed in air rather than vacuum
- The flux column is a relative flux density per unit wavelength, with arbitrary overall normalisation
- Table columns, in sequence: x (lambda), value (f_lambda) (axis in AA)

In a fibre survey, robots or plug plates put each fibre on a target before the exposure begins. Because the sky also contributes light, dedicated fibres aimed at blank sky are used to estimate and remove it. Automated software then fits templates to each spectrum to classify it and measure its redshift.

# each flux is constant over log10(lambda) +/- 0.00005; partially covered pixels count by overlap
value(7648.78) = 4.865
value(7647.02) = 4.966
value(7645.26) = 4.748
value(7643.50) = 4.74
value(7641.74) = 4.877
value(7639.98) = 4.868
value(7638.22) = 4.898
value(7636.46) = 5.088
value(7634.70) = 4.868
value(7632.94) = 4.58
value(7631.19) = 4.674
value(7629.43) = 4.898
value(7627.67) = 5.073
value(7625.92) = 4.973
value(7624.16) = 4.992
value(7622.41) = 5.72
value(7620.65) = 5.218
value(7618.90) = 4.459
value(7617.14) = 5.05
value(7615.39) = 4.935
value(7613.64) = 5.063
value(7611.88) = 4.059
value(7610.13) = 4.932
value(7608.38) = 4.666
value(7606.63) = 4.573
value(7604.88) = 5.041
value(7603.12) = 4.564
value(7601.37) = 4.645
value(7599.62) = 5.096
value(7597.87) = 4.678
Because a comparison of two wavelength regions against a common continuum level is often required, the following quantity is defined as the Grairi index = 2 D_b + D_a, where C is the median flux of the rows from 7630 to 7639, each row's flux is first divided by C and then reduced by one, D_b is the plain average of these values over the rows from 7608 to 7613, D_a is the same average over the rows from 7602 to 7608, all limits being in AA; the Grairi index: -0.16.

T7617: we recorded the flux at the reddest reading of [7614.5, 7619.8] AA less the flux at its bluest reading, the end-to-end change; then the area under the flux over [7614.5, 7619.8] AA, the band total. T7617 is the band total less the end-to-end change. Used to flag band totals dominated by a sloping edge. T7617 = 26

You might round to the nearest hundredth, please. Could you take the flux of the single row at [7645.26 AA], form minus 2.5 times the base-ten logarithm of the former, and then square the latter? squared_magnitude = 2.86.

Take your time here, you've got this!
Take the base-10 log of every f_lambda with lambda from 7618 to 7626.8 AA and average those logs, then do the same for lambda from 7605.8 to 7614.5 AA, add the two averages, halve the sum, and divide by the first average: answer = 0.97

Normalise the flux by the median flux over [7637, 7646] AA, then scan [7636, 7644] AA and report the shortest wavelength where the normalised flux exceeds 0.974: 7636.46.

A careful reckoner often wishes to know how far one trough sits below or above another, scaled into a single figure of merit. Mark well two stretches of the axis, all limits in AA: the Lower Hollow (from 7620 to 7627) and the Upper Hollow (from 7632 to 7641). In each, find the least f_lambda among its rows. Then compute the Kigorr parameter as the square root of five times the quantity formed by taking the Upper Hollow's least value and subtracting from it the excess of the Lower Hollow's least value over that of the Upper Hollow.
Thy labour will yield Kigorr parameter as 4.6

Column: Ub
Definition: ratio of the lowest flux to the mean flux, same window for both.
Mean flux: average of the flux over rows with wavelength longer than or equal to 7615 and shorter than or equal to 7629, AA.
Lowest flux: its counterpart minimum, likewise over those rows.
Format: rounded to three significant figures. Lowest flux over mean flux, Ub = 0.883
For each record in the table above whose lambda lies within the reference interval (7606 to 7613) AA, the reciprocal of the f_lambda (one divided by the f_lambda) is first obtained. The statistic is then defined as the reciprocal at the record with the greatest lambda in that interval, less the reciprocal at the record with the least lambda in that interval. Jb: 0.028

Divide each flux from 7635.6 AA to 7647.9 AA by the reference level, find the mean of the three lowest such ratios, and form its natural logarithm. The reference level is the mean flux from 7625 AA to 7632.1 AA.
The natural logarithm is -0.025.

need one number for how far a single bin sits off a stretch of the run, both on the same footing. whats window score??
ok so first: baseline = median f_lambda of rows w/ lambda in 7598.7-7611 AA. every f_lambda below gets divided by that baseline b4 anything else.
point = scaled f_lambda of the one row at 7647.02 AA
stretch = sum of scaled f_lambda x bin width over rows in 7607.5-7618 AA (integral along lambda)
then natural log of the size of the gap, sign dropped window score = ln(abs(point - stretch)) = 2.27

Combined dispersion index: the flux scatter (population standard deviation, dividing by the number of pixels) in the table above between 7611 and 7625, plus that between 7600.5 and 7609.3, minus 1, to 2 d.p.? -0.36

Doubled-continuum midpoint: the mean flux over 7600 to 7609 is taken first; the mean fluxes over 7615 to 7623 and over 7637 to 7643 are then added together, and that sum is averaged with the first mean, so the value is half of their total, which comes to 7.33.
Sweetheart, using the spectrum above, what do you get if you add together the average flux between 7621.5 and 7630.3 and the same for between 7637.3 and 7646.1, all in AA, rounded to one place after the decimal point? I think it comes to 10.0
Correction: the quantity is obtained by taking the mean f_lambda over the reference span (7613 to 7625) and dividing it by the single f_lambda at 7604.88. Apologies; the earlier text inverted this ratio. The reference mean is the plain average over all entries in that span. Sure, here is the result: 1.00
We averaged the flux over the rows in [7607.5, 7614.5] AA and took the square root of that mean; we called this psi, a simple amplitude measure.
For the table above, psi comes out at 2.16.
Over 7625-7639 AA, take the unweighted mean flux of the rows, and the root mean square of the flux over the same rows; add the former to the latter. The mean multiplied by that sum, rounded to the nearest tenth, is 47.7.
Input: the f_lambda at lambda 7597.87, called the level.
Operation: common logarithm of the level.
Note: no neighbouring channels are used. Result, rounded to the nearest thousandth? 0.670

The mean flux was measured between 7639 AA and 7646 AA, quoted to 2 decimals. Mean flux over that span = 4.81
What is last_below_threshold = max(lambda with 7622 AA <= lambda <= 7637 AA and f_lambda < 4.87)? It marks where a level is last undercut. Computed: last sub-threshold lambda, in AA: 7634.70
